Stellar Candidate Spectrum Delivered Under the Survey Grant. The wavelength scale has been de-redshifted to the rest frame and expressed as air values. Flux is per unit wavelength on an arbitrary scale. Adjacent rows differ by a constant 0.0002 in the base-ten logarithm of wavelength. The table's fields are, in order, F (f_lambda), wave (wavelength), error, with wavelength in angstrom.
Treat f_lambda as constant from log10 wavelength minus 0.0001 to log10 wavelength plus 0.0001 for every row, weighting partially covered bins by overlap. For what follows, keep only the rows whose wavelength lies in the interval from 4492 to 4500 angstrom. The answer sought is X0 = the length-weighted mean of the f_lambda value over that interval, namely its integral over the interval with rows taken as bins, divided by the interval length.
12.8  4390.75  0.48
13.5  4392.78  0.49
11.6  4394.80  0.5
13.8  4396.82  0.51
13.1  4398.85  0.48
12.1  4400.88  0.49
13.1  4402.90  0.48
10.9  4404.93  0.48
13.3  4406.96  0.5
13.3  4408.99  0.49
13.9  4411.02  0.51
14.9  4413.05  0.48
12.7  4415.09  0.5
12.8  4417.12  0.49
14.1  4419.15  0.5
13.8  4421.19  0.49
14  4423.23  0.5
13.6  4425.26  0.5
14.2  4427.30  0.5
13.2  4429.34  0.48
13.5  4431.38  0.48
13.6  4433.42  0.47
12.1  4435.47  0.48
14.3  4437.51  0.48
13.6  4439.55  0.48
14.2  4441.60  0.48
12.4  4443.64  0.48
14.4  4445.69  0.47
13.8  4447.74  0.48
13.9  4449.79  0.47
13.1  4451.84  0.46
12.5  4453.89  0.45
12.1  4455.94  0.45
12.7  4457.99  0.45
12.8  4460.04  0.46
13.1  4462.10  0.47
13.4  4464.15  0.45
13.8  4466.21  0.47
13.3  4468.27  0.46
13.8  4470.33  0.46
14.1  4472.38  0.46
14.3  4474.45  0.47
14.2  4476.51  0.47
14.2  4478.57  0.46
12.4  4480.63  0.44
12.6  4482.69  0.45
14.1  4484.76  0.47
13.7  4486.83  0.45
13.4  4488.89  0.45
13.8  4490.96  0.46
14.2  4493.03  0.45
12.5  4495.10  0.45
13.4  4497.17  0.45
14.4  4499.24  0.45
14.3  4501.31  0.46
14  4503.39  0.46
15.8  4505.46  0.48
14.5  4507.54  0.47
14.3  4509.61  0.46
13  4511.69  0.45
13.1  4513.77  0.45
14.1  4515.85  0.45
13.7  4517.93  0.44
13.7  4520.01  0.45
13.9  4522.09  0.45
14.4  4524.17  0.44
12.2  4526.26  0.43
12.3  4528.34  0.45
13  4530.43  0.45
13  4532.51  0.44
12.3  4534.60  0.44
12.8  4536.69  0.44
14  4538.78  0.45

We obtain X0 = 13.6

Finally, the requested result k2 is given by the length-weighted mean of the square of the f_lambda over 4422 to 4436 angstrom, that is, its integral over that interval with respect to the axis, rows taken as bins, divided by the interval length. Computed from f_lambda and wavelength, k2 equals 183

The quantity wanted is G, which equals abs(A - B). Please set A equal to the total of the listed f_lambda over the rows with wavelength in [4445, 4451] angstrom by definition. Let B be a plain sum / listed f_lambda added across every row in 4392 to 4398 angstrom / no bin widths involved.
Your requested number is 3.2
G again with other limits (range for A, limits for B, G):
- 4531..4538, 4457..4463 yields 0.5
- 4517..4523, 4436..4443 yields 0.8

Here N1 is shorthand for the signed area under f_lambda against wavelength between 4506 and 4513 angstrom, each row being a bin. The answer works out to 98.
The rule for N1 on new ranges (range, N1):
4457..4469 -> 158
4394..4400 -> 77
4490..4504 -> 193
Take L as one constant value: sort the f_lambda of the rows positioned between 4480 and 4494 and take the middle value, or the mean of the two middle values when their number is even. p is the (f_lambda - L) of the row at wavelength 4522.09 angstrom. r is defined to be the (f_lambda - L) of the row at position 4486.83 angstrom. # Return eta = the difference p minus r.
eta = 0.2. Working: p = 0.2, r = 0.0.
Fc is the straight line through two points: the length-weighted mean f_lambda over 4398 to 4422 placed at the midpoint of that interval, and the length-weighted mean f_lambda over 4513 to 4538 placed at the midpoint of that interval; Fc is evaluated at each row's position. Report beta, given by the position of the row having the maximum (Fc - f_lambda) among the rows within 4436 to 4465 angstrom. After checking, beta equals 4455.94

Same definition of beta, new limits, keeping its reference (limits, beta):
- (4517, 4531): 4526.26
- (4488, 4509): 4495.10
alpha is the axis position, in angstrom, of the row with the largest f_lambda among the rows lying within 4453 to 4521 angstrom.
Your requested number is 4505.46 angstrom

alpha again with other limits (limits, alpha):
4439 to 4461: 4445.69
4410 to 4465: 4413.05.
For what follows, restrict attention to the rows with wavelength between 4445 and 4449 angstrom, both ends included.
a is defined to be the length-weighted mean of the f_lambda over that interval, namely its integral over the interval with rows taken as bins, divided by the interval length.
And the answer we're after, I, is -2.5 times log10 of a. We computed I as -2.87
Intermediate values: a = 14.1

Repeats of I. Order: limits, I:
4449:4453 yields -2.82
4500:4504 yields -2.88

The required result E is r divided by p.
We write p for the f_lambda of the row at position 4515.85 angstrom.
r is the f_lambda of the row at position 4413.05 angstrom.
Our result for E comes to 1.06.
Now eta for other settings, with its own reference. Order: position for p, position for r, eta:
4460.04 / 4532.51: -0.2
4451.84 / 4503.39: -0.9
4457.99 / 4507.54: -1.8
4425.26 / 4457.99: 0.9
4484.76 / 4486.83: 0.4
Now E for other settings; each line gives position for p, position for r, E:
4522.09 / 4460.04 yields 0.92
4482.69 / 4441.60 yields 1.13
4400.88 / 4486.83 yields 1.13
